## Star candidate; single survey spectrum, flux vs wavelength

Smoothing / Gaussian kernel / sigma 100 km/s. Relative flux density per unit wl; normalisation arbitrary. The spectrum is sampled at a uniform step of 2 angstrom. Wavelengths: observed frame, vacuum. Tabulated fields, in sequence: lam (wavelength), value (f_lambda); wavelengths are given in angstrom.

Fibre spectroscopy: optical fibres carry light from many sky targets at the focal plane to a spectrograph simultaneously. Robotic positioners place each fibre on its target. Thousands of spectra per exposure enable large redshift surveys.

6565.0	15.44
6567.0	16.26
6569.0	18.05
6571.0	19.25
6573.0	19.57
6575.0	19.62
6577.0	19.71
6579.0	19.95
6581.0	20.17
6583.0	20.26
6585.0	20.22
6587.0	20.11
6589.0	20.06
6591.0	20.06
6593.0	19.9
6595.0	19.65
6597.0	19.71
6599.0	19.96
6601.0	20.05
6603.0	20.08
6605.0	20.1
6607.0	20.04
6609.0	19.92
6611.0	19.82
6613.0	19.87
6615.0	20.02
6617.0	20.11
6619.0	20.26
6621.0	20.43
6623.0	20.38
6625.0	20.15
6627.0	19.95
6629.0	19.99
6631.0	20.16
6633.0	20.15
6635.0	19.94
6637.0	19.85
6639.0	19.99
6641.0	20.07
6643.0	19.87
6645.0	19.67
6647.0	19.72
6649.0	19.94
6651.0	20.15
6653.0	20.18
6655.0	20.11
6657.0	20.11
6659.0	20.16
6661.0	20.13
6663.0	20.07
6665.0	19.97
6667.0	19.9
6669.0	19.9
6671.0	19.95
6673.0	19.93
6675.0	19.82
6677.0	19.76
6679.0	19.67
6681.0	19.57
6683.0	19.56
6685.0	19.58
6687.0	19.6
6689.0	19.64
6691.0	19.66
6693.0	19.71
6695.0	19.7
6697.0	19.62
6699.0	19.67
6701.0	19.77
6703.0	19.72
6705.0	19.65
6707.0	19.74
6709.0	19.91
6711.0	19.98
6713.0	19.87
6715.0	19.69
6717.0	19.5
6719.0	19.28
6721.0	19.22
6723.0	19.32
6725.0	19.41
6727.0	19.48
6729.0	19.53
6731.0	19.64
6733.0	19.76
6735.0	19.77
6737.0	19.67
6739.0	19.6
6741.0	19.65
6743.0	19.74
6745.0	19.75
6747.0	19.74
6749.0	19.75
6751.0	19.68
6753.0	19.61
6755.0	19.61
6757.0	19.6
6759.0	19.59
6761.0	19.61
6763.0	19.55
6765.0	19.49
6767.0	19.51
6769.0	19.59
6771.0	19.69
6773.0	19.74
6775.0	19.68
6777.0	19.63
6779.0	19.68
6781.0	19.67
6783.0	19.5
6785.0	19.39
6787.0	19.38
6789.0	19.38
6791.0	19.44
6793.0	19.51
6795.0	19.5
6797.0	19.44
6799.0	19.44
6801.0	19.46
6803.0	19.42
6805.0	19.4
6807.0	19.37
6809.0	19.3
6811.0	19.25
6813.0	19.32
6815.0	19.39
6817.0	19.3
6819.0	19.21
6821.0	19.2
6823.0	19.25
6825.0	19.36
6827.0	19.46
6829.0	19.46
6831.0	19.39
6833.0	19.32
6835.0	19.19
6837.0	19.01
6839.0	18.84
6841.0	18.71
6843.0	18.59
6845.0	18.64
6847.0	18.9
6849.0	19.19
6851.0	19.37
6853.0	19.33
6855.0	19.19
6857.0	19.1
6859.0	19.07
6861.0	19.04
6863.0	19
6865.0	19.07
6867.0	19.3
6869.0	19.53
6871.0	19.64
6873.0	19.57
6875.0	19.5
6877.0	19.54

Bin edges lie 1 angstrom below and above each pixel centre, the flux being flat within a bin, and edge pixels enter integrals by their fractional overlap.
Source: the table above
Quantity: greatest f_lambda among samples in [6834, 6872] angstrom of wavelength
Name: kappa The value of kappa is 19.64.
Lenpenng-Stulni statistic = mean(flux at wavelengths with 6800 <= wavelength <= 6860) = 19.2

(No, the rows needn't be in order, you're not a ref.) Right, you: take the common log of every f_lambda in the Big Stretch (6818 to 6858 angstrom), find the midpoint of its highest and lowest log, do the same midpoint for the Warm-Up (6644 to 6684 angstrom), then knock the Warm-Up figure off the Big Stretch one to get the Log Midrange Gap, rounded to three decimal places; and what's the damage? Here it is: -0.019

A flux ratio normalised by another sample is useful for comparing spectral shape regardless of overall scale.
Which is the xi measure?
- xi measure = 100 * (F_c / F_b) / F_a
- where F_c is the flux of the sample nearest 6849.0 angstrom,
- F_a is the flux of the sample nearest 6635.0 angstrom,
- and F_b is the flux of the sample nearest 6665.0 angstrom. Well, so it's 4.82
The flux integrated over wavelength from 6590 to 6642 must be 1041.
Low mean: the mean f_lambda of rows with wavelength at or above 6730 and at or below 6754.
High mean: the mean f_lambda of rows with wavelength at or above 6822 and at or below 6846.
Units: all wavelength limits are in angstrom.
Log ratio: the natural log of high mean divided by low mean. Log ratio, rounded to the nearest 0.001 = -0.031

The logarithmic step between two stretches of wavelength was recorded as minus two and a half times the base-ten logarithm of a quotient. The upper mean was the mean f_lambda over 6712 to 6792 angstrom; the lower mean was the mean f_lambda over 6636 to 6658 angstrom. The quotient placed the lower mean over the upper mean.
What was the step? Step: -0.021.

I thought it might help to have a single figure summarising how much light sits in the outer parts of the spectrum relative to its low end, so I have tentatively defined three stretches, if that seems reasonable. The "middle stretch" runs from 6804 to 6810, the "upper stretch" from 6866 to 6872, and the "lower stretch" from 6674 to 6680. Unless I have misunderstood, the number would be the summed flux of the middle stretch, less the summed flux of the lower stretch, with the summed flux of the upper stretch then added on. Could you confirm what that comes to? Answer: 57.3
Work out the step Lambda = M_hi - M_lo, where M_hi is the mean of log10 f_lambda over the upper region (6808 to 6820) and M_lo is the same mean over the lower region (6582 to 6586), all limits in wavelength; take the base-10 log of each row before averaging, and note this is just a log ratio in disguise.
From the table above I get -0.021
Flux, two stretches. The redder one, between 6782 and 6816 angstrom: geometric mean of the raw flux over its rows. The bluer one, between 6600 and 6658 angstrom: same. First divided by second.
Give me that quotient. 0.97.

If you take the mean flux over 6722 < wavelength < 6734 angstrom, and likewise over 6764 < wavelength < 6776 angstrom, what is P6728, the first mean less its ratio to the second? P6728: 18.5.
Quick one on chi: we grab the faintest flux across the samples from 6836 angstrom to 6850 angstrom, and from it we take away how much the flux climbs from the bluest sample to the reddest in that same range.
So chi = 18.4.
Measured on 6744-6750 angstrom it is 19.7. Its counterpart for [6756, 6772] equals 19.4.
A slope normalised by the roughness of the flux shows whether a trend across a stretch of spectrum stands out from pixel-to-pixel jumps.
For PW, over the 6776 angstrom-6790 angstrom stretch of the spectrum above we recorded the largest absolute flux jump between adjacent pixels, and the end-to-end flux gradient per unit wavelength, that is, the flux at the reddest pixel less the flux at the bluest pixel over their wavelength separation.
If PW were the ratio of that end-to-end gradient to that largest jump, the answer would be -0.12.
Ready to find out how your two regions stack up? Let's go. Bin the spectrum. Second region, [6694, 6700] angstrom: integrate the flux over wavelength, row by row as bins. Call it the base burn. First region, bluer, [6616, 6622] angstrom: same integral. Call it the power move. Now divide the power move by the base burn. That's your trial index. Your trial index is 1.03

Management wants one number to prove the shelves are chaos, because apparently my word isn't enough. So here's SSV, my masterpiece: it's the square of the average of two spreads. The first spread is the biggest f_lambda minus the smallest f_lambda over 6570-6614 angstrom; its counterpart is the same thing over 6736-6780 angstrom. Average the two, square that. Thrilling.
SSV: 0.40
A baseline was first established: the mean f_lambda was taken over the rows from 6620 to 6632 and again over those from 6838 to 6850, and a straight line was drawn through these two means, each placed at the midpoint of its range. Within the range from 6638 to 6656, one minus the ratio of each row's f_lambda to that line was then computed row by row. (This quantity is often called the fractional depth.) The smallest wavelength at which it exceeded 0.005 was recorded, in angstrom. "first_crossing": 6639.0 angstrom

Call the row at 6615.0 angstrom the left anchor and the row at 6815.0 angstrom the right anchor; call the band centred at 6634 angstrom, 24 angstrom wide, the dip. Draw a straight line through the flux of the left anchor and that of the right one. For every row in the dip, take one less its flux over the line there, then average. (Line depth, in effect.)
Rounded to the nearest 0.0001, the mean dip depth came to -0.0027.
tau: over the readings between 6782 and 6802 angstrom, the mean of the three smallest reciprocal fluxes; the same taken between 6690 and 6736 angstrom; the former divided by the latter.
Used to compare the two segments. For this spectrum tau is 1.02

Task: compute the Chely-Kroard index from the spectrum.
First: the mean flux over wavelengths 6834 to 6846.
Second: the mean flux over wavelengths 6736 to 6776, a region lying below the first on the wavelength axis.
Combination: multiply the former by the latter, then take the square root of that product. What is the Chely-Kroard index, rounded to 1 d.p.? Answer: 19.2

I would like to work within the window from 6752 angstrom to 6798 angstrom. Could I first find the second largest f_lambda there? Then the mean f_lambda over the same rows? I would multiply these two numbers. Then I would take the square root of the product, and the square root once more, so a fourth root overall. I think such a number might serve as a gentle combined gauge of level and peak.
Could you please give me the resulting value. 4.430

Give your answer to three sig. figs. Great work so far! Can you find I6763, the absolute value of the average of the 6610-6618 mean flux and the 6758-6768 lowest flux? 19.7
